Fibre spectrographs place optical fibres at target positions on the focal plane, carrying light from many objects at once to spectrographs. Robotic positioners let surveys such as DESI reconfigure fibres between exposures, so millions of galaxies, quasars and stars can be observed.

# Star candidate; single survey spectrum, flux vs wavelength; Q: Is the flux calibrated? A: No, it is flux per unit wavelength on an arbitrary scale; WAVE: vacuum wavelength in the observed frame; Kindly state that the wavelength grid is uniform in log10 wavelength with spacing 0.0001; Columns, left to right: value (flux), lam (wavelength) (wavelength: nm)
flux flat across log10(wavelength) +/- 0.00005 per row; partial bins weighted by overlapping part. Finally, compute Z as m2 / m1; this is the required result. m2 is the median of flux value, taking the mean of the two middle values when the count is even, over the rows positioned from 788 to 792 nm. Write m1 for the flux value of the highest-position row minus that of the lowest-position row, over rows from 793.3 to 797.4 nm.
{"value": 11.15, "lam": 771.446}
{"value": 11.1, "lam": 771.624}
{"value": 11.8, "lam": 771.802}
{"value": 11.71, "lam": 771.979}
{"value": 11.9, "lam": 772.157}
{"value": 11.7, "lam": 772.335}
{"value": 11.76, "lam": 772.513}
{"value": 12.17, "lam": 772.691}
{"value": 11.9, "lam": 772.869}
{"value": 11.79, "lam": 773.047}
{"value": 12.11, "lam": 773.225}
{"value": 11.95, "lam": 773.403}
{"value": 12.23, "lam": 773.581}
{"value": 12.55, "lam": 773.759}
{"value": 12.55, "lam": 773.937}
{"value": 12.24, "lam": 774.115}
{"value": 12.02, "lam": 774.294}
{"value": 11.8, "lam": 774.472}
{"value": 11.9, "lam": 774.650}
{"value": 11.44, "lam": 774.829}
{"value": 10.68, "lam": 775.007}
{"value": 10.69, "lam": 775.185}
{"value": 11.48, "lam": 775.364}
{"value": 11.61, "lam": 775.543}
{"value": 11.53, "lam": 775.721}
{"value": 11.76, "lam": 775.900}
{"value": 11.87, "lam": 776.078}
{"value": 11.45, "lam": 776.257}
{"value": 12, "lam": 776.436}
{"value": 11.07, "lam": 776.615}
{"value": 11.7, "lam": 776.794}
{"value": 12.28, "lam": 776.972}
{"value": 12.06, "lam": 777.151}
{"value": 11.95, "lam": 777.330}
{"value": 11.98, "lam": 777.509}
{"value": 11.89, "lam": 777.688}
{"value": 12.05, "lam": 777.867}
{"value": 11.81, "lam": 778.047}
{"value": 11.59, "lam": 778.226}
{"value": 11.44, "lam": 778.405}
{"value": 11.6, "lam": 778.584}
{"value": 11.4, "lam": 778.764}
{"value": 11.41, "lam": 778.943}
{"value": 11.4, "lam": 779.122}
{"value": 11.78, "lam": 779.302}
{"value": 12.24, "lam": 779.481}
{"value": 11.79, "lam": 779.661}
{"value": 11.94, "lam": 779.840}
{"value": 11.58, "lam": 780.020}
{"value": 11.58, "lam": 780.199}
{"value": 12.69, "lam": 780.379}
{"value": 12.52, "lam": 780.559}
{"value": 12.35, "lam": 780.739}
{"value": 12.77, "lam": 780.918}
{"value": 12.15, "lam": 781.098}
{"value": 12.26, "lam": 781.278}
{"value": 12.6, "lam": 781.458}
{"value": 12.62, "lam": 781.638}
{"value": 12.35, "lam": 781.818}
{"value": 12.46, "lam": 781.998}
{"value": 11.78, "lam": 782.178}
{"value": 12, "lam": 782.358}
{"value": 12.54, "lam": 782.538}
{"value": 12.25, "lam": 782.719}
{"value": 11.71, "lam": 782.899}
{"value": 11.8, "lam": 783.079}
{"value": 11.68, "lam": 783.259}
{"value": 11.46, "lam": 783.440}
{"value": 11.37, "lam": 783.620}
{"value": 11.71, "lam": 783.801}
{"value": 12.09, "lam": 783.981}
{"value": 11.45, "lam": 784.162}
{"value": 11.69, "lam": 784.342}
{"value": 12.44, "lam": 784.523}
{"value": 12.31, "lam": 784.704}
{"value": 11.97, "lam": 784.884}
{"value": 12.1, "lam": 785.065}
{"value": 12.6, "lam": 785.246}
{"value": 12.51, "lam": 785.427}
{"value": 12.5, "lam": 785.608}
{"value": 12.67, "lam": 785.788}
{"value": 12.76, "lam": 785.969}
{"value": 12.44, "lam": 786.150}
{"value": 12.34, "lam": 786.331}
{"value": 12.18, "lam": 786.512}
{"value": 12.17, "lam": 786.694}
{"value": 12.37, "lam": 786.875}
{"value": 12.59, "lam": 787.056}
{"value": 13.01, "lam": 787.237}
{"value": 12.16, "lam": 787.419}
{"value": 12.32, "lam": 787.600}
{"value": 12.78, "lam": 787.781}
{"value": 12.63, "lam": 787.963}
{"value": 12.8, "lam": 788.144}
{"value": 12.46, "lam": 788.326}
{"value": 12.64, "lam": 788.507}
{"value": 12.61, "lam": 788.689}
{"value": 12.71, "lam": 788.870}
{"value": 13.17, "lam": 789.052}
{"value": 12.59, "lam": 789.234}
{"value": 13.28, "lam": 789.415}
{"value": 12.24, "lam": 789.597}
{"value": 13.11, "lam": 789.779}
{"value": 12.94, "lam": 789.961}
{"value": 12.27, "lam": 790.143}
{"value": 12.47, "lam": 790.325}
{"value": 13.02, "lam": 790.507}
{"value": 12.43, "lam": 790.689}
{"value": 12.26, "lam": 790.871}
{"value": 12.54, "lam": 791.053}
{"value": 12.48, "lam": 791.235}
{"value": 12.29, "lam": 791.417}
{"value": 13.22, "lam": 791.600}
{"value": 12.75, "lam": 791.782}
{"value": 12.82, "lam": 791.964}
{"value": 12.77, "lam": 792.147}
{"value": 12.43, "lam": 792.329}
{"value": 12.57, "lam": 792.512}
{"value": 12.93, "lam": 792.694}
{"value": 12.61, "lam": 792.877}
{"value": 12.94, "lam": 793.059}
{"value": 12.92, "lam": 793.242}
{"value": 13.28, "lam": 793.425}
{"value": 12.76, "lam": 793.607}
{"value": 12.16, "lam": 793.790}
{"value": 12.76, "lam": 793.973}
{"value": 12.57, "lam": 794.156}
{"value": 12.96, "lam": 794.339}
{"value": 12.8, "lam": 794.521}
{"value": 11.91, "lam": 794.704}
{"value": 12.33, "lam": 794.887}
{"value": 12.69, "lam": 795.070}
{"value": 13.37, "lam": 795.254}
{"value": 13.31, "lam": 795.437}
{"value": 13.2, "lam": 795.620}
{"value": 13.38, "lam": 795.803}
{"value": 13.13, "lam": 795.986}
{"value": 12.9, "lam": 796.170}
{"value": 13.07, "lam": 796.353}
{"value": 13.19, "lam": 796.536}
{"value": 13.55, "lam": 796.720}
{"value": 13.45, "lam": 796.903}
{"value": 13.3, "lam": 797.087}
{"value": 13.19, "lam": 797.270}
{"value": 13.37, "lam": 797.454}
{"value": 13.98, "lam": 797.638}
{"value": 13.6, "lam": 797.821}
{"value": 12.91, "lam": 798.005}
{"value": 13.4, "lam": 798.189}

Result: -140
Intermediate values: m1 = -0.09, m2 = 12.6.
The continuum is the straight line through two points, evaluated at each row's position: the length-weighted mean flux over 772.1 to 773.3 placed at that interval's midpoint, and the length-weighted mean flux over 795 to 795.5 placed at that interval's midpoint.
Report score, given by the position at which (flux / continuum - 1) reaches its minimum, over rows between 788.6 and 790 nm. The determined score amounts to 789.597 nm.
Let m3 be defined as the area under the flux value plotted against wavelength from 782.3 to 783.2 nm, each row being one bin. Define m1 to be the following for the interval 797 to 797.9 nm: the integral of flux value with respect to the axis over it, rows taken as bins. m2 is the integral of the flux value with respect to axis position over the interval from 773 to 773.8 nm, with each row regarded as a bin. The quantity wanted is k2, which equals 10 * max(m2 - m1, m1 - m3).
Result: 13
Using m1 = 12.1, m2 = 9.70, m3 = 10.85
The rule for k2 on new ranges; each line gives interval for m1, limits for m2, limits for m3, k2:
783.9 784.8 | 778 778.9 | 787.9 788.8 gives -4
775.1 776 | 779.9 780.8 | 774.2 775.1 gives 6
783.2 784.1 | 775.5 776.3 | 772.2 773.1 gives -2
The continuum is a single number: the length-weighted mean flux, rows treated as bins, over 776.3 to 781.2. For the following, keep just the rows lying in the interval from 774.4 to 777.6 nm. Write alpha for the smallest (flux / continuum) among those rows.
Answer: 0.90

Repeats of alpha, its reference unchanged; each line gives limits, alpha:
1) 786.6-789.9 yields 1.02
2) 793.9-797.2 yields 1.00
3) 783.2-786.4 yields 0.96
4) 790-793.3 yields 1.03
